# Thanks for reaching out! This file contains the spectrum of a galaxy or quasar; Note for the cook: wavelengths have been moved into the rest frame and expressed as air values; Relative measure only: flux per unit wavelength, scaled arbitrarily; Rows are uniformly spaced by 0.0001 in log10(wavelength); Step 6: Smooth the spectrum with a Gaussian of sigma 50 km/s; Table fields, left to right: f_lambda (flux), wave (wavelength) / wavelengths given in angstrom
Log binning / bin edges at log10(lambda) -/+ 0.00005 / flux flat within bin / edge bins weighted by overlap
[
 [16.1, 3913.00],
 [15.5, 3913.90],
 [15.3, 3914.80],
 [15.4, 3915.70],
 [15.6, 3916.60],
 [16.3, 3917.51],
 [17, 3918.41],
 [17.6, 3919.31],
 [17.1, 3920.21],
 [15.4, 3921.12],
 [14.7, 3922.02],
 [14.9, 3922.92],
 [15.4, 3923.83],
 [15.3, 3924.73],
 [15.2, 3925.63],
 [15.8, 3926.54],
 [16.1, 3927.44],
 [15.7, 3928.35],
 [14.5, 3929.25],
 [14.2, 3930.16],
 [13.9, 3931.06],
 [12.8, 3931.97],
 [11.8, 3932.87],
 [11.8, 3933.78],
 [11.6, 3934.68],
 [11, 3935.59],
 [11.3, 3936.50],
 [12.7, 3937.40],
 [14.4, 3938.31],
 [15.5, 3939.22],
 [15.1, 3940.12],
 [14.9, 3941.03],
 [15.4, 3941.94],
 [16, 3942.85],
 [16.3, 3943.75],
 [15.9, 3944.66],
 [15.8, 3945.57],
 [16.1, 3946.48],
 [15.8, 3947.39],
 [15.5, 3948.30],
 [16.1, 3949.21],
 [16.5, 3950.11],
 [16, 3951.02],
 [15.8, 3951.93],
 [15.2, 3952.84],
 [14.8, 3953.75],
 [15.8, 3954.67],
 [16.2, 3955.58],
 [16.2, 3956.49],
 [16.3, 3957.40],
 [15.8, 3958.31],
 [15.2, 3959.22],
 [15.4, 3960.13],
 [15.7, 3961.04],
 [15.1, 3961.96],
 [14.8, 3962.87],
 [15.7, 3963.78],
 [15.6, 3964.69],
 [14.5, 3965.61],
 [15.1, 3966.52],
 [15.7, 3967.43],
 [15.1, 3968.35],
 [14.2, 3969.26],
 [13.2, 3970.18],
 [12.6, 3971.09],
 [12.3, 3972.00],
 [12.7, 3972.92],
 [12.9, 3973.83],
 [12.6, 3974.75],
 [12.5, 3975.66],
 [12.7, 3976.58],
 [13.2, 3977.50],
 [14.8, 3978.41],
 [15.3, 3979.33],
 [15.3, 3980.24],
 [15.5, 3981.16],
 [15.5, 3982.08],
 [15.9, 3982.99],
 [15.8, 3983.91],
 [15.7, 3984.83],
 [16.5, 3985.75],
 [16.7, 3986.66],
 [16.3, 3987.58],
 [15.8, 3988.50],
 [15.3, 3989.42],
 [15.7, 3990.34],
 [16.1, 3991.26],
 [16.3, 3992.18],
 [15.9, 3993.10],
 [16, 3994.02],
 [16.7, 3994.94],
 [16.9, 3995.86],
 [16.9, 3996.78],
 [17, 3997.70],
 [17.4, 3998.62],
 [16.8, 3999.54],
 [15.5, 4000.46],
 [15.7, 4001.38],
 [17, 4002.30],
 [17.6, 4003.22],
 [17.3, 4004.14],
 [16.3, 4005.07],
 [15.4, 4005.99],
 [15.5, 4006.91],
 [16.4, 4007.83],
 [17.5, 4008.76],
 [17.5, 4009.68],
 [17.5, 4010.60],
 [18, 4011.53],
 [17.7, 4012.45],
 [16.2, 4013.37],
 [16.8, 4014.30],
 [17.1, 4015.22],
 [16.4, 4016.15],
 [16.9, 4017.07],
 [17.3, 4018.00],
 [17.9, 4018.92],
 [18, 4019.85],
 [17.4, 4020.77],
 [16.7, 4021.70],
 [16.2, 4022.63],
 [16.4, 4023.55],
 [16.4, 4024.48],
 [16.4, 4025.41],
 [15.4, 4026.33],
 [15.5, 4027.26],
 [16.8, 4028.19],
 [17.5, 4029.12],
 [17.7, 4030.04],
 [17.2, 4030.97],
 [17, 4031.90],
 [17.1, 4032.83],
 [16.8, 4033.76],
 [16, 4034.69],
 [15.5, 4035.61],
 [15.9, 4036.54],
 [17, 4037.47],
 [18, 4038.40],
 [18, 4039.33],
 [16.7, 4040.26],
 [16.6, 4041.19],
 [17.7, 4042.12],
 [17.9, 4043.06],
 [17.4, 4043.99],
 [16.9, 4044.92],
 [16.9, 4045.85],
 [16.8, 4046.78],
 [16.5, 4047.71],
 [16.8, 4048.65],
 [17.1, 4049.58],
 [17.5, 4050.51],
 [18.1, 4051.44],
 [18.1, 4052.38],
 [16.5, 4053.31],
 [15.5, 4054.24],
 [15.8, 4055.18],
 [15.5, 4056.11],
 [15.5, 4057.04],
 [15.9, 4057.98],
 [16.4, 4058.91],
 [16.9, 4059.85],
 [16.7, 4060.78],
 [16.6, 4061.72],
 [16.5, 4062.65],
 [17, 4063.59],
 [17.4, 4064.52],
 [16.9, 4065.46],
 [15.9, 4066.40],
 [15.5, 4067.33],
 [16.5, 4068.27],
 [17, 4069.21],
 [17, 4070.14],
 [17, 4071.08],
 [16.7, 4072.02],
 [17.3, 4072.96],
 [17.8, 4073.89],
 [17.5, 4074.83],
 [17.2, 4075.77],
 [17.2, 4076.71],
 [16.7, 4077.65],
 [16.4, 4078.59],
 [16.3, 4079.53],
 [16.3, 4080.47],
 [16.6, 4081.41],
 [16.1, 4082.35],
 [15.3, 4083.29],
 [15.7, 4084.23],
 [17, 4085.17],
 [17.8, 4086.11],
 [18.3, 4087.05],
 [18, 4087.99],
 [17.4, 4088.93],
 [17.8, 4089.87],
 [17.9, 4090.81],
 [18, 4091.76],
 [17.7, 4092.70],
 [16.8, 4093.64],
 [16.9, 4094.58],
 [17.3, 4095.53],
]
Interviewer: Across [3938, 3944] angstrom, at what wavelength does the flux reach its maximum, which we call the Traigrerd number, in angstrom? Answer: 3943.75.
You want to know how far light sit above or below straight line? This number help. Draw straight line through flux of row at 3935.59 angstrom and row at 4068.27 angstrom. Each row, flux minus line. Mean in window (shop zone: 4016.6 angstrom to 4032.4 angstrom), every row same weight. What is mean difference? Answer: 2.2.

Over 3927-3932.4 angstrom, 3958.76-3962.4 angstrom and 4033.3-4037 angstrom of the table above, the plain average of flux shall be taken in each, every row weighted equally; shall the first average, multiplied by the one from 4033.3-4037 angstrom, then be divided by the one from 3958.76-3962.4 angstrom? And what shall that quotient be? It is 15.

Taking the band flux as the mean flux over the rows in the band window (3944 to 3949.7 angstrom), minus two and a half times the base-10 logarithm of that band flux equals -3.00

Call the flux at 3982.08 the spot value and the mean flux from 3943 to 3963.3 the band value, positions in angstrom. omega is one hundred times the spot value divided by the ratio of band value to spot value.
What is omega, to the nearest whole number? 1526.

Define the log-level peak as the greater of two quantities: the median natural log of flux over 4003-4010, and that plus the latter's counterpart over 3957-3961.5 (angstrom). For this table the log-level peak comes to 5.58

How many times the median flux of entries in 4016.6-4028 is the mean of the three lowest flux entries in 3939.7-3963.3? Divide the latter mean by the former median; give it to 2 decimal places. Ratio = 0.90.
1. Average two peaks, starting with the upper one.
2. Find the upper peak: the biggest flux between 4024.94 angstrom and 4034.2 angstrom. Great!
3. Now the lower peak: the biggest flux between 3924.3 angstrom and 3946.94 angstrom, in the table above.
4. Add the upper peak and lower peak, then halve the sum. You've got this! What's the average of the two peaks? 17.0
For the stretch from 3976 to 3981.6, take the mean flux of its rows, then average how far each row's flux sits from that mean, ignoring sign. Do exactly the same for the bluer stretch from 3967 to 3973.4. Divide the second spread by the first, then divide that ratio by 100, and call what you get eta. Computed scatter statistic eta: 0.011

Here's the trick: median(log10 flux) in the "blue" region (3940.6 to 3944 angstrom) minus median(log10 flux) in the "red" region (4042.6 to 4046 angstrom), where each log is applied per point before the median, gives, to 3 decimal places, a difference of -0.038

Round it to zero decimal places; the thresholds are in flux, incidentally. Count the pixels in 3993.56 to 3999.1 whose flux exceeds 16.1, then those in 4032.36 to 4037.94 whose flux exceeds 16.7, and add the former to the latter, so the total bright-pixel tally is 8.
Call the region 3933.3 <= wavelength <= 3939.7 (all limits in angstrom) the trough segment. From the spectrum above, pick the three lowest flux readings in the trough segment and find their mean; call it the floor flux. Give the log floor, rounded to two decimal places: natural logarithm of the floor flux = 2.42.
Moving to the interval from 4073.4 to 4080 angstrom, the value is 2.80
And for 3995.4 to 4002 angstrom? 2.77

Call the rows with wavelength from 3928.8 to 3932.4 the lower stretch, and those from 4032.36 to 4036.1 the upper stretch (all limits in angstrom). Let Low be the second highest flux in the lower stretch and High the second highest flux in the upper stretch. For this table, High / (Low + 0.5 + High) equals 0.533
